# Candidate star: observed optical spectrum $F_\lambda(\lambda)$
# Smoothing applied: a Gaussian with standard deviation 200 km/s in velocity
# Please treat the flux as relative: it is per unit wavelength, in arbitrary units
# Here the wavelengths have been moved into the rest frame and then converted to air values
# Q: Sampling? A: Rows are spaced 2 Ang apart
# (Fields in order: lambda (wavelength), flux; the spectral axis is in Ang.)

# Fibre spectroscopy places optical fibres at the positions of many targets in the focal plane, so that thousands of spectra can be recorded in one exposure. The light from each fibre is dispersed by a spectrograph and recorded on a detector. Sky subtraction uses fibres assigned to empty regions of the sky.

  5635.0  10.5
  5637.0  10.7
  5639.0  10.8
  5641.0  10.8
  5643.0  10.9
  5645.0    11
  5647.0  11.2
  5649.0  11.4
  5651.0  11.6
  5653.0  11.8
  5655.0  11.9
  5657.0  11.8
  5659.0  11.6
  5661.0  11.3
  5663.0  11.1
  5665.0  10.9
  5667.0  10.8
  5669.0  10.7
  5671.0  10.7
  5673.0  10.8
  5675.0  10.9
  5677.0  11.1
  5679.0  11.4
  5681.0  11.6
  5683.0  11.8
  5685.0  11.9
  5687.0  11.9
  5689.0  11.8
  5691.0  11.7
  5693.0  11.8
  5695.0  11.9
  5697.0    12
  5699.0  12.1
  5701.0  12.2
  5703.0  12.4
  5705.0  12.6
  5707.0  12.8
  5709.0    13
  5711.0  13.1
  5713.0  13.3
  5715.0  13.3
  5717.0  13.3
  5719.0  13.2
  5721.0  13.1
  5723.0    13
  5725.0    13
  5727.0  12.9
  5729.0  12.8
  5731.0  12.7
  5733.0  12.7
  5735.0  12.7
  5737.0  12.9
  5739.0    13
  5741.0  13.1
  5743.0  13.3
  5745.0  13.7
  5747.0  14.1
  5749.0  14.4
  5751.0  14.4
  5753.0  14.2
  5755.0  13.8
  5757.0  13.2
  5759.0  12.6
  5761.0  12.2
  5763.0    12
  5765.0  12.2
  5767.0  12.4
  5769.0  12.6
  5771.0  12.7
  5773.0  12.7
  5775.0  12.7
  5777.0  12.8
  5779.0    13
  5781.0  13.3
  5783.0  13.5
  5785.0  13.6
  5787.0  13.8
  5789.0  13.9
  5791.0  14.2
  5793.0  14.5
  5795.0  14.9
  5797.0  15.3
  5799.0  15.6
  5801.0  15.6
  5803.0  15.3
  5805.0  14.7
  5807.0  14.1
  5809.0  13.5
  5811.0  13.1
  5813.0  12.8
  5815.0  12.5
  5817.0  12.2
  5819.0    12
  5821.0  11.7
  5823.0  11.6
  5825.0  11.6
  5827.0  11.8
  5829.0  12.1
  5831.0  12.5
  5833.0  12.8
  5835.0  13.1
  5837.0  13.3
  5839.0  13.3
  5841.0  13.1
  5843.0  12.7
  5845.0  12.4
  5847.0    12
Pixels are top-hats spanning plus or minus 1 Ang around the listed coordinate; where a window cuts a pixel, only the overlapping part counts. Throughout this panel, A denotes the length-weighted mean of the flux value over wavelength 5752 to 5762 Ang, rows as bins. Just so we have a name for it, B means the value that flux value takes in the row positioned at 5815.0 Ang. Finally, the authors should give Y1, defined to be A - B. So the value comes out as 0.7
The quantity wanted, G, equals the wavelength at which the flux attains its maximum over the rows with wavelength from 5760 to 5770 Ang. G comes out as 5769.0 Ang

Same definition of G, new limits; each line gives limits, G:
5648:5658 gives 5655.0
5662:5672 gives 5663.0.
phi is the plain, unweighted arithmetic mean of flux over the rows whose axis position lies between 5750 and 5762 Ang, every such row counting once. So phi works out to 13.4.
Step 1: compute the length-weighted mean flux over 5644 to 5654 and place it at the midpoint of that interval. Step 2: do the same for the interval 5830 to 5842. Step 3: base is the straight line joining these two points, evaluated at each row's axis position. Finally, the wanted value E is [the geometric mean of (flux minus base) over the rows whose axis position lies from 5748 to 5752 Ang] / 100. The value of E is 0.0213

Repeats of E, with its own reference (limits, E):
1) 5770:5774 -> 0.0024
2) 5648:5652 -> 0.0000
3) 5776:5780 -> 0.0037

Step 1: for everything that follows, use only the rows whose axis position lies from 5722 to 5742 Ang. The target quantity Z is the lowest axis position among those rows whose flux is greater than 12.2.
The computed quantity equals 5723.0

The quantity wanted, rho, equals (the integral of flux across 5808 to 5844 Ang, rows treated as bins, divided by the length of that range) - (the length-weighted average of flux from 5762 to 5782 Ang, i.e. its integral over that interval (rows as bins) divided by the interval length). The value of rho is -0.1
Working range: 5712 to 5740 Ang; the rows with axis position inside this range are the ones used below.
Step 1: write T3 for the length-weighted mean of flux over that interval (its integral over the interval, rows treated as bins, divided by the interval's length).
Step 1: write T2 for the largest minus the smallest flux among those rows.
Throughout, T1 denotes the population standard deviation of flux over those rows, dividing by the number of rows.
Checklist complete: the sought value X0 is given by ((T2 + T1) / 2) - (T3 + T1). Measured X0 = -12.8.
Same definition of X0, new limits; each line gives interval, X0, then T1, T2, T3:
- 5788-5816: -13.2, 1.0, 3.1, 14.3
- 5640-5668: -10.9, 0.4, 1.1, 11.3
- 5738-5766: -12.5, 0.8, 2.4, 13.3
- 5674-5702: -11.2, 0.4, 1.3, 11.7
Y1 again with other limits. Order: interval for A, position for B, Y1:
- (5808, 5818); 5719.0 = -0.4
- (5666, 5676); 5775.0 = -1.9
